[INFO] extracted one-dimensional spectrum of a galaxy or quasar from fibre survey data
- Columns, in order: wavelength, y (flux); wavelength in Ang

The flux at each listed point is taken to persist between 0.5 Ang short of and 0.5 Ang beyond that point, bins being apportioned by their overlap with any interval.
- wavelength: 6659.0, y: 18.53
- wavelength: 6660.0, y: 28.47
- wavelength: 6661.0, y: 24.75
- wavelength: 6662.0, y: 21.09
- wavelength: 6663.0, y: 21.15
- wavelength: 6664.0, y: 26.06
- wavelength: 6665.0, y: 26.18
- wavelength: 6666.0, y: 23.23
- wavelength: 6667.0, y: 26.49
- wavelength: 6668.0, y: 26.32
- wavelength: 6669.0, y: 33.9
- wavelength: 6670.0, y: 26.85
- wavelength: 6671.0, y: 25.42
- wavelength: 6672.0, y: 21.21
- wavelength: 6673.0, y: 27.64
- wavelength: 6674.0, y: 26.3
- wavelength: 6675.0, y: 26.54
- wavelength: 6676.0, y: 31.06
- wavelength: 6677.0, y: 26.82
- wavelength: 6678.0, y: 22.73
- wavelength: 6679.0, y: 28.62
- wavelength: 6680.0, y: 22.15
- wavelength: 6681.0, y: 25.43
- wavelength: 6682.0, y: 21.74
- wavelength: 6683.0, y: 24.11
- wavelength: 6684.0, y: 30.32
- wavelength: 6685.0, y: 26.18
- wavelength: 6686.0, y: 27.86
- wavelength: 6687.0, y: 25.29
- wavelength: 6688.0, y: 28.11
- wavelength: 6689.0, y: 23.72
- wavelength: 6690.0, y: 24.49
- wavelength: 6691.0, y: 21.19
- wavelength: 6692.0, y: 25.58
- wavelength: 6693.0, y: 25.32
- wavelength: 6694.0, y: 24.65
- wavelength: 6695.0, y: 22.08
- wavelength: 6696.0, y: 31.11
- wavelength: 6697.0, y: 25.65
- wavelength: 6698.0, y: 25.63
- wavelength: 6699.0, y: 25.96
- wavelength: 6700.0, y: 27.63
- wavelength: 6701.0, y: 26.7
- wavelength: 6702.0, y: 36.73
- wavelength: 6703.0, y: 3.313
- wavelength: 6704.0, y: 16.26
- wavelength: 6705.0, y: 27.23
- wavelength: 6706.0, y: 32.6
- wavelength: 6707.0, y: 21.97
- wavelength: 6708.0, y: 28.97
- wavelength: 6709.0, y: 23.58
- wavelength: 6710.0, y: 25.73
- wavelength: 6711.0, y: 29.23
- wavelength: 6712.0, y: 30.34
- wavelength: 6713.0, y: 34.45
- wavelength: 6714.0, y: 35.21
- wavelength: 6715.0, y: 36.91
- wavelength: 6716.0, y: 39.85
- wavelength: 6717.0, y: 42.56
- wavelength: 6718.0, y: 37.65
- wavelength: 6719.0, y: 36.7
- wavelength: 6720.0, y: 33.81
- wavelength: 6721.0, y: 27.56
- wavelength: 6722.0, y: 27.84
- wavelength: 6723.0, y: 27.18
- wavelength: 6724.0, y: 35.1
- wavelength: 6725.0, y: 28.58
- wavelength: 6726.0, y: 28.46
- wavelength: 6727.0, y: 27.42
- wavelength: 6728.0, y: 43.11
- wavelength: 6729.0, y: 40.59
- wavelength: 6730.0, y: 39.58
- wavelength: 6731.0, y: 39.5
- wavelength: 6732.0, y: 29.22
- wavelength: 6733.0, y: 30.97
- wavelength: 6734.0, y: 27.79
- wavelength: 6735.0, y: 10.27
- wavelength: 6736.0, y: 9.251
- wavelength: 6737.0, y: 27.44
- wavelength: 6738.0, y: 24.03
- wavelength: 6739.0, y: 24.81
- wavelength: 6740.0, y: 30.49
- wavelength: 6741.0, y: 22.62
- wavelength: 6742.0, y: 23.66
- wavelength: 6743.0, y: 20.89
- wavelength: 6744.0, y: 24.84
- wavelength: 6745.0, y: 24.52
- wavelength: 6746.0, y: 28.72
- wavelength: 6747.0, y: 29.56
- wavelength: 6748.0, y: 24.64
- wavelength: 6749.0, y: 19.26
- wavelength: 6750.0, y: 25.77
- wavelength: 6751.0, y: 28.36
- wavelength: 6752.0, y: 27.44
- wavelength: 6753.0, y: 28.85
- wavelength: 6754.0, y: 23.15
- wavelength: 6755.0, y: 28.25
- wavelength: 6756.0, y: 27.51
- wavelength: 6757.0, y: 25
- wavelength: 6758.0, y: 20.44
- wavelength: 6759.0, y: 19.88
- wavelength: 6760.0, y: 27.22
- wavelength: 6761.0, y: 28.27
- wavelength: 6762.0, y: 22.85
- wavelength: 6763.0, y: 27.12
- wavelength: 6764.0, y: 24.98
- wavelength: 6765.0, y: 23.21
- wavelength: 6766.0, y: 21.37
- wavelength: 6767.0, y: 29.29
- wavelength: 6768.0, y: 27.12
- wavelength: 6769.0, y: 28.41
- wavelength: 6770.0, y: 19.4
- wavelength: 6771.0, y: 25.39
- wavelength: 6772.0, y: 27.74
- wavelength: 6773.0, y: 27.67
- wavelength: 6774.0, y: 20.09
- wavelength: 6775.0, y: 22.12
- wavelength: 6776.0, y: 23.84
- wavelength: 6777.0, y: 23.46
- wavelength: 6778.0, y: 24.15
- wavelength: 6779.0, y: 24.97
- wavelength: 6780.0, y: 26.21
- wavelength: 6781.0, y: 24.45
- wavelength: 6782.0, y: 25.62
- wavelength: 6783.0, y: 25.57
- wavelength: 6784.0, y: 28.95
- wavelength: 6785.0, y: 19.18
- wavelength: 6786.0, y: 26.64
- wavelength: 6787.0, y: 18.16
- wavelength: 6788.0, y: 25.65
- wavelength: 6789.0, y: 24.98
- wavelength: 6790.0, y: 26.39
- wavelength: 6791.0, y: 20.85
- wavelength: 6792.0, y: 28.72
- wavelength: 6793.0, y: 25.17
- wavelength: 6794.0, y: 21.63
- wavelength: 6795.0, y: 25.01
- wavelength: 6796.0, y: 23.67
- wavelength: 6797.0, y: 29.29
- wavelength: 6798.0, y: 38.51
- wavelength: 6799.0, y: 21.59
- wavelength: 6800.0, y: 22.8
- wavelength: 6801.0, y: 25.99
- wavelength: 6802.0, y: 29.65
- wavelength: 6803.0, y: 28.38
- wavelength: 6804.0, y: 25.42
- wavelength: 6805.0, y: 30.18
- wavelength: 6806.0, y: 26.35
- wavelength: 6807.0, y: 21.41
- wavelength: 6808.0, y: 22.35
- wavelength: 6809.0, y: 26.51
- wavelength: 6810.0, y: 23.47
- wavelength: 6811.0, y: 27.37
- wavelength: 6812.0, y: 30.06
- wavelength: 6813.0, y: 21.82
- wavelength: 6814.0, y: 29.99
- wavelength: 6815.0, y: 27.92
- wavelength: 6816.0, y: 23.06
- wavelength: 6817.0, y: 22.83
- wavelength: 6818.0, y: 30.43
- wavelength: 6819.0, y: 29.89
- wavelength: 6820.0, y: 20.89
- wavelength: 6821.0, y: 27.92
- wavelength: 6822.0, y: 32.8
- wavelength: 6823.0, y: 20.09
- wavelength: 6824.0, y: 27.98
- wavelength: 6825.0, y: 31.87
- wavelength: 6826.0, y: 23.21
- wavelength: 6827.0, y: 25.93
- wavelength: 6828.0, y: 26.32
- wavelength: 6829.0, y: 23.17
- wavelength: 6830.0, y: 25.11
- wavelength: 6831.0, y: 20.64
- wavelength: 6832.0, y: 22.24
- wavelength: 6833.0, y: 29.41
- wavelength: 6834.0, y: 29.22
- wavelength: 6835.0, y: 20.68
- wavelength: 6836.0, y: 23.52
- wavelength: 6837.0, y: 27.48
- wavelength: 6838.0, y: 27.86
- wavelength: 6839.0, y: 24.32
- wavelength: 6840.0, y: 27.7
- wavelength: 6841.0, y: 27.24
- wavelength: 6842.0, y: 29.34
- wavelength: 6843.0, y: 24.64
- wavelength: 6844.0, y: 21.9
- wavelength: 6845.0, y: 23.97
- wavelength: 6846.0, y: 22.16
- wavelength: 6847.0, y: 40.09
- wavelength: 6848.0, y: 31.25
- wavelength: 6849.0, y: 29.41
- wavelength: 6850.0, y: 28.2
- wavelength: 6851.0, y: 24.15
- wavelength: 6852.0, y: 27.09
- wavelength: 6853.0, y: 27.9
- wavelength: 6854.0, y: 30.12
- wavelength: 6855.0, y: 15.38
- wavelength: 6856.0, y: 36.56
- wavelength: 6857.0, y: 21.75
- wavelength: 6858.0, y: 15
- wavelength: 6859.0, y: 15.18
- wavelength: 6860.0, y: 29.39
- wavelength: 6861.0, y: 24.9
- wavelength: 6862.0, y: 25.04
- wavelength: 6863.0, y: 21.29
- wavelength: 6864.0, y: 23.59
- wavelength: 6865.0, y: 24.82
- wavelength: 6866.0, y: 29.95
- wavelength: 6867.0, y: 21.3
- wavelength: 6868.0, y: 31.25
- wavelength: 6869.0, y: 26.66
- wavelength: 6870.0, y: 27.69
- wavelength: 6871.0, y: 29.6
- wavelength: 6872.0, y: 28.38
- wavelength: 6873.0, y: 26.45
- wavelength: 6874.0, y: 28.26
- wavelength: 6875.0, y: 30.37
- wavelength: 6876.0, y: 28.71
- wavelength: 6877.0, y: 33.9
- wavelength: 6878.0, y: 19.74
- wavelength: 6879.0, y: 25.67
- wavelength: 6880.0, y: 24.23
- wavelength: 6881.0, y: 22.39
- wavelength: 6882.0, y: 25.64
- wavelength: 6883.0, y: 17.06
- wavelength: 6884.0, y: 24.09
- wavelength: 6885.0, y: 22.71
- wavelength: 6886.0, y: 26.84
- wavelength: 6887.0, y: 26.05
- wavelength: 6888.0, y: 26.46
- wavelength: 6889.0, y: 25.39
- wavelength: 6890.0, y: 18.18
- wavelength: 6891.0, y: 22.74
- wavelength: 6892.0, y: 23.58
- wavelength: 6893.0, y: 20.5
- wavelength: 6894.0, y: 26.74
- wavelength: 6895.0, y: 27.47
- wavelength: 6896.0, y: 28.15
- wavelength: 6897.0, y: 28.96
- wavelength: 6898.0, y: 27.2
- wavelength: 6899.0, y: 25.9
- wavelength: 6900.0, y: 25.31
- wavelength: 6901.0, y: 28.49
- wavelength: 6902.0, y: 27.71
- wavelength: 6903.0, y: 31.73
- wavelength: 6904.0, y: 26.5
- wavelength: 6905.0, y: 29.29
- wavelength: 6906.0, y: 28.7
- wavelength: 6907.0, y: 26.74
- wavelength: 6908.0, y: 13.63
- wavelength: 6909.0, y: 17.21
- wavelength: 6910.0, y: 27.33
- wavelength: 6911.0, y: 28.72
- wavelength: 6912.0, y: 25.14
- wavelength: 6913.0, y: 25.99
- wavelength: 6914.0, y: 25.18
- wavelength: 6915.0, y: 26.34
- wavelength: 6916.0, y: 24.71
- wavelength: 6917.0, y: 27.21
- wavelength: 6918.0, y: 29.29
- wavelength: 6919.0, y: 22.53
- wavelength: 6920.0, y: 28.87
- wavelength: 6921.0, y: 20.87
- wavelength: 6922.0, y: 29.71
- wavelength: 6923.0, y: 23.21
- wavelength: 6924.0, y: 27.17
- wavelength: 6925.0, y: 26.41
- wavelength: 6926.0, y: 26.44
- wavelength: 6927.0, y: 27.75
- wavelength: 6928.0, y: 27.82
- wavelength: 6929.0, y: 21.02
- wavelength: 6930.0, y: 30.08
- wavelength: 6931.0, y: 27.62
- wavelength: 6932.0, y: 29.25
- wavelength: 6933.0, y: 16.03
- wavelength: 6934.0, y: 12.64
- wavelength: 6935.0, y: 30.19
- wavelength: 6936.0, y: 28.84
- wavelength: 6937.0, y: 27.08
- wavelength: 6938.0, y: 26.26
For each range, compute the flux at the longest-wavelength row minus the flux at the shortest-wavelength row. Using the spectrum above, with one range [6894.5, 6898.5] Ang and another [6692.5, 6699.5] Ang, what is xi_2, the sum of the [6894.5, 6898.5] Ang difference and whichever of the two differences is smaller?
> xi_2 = -1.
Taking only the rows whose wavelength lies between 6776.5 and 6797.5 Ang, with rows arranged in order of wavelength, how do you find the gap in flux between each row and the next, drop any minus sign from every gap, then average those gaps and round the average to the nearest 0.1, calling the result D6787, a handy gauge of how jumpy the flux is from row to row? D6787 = 3.8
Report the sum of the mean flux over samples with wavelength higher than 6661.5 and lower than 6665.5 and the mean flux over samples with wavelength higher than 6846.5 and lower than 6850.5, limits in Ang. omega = 55.9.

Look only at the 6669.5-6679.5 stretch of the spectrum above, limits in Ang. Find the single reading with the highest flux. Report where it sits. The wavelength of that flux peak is 6676.0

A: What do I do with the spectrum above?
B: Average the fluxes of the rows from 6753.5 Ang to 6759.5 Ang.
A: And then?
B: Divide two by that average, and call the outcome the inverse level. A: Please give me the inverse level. 0.083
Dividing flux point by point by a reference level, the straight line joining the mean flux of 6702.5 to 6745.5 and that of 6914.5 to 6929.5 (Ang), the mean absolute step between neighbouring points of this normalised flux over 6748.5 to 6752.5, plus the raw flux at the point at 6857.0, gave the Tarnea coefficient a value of 22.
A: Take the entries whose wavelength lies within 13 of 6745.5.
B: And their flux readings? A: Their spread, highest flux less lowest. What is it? 21.7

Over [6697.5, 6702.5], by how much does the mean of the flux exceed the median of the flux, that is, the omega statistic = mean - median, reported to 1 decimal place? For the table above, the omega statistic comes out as 1.8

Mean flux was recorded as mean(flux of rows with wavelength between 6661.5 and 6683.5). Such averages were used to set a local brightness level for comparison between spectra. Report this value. 25.5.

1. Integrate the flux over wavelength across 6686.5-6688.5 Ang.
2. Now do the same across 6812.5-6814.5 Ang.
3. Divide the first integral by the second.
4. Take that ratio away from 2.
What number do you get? 0.97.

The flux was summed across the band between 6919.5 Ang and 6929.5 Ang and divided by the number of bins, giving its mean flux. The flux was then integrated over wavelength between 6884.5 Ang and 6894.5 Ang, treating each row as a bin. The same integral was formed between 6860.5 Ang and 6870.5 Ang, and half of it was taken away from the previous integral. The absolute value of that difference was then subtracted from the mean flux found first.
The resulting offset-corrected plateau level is -85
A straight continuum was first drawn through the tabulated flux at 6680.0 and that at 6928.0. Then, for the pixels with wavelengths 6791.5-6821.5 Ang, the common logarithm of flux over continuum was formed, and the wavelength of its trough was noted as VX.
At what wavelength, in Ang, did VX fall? 6820.0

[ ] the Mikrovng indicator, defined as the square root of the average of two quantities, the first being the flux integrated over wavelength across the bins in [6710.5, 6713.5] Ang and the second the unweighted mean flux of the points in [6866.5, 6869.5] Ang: 7.76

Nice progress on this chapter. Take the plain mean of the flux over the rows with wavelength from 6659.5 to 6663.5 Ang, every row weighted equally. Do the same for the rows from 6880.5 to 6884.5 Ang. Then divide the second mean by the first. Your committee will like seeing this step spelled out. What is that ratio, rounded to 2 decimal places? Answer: 0.93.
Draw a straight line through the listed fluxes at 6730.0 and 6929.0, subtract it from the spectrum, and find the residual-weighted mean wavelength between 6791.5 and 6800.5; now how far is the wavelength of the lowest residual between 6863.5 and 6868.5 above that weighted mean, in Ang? 71.1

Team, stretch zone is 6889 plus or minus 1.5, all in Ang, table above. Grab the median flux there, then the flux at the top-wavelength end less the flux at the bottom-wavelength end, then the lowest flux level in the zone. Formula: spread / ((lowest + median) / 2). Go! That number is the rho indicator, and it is -0.38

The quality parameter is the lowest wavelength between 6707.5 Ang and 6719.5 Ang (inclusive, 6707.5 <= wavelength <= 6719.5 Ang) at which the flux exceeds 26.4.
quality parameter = 6708.0 Ang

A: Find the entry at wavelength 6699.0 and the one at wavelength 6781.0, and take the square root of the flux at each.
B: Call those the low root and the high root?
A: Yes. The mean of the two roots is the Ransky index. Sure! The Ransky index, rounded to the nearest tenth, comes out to 5.0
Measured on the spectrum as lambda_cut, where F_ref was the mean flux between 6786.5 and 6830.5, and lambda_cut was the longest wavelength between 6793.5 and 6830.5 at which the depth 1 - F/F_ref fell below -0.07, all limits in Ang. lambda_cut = 6825.0 Ang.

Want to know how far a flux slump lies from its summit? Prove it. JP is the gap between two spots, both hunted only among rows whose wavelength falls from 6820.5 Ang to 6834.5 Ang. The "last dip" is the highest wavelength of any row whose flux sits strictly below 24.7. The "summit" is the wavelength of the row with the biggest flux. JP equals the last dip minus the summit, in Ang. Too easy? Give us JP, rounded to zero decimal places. 10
